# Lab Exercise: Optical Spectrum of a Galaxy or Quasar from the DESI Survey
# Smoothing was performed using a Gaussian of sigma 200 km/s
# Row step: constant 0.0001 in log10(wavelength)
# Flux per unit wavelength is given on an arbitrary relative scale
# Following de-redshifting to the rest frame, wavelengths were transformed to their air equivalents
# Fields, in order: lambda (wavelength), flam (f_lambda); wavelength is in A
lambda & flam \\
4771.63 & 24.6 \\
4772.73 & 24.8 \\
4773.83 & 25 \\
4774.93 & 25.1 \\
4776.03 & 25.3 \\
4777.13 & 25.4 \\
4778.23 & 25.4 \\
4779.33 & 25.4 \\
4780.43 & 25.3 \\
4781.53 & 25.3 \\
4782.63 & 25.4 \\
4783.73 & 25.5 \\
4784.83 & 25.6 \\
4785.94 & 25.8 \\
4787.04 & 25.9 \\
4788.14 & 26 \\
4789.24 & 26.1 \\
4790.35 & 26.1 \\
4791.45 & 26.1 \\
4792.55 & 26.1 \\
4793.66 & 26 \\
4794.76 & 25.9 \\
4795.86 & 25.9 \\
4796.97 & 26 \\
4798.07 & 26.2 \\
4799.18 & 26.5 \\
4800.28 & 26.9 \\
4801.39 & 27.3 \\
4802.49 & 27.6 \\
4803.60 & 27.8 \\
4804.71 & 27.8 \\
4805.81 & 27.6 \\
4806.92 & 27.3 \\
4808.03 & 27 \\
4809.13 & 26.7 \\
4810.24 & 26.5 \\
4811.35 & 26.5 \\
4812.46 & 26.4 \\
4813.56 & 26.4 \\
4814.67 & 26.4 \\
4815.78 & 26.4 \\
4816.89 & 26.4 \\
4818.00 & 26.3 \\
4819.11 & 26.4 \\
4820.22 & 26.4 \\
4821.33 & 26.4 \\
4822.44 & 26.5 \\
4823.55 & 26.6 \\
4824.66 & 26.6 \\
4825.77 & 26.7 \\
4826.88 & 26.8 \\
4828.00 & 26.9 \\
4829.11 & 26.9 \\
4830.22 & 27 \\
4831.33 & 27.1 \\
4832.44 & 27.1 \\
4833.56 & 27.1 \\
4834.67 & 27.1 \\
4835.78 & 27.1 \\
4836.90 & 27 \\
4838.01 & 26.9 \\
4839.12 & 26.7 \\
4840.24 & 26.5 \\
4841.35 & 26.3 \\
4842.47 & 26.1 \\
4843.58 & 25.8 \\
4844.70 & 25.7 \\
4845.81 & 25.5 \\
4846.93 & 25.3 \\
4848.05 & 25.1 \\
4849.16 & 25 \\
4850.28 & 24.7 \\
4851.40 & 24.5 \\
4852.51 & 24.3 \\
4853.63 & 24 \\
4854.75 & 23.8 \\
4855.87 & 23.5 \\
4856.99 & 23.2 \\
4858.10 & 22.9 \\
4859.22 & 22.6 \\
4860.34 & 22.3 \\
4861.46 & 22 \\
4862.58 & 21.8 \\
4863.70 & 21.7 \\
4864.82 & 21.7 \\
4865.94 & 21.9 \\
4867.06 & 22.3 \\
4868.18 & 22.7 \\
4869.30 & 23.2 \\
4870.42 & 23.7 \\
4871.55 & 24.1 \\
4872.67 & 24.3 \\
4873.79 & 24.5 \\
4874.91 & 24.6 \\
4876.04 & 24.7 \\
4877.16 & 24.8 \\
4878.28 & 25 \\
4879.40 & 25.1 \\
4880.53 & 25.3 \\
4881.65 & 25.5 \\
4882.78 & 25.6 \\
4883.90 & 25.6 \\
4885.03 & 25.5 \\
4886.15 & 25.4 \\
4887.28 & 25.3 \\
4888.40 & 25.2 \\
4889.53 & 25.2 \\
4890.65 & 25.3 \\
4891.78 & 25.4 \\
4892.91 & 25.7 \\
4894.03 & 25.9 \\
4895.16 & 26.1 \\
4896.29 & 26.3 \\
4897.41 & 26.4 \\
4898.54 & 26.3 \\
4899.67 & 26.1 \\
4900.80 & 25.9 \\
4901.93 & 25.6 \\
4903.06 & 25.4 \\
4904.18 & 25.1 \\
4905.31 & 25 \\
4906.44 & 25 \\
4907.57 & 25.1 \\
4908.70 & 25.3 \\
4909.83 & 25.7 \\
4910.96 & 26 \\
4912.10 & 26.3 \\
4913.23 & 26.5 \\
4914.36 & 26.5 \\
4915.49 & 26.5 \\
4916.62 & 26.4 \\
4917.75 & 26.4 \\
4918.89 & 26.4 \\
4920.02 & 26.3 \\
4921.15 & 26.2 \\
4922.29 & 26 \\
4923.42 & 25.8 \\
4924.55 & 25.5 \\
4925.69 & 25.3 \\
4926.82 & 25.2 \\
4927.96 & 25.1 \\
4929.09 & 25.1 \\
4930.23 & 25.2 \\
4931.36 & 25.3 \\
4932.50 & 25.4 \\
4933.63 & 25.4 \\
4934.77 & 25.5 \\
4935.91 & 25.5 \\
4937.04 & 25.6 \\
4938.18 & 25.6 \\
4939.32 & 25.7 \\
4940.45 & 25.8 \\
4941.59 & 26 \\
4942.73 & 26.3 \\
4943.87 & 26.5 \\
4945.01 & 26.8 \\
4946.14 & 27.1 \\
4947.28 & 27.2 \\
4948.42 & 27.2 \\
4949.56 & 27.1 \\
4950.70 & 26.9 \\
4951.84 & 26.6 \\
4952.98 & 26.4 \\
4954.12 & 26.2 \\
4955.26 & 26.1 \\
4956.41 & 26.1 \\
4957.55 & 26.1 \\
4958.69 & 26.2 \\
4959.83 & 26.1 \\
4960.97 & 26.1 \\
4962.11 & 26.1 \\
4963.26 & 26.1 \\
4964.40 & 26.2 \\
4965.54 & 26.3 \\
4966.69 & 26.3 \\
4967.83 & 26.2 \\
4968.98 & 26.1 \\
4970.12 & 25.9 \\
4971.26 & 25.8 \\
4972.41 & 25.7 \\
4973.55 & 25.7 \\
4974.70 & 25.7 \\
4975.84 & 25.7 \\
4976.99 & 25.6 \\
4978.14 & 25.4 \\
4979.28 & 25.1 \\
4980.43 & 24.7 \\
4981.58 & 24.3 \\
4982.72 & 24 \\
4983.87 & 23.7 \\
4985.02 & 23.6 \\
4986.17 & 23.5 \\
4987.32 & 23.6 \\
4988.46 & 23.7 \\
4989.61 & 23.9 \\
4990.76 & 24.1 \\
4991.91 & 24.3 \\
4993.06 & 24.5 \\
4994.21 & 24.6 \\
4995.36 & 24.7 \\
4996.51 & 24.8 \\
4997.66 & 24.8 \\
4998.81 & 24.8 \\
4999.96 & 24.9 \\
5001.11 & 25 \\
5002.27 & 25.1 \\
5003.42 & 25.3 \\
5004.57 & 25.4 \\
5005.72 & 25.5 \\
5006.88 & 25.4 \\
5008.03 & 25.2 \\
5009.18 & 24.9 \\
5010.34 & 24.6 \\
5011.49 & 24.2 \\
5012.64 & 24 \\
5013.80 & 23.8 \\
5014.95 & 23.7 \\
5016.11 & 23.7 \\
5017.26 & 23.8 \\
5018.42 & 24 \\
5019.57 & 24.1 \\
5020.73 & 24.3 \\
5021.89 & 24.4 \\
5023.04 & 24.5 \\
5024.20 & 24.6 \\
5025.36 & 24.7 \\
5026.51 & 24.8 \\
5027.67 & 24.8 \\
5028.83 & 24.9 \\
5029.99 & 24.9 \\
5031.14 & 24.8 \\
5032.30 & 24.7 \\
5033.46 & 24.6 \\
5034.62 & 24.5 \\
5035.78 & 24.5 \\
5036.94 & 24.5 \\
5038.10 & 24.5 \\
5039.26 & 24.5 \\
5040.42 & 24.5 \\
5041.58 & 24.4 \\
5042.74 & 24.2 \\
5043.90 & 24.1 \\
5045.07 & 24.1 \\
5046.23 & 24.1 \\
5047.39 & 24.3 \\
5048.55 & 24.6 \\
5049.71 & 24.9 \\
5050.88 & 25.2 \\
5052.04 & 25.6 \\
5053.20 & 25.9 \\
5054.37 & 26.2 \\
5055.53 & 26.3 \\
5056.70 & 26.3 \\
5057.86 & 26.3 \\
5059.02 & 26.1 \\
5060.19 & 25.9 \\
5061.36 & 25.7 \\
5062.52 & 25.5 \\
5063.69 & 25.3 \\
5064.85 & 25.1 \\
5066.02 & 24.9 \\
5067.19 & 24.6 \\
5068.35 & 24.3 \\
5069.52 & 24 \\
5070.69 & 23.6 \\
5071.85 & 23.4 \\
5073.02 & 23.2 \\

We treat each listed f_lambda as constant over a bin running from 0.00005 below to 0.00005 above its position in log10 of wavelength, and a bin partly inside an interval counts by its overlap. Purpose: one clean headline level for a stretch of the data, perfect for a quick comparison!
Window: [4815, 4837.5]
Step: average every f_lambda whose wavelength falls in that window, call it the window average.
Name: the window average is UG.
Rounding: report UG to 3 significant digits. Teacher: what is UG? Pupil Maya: 26.7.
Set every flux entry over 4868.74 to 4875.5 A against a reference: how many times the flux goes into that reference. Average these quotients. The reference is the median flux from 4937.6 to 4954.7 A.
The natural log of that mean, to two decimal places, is 0.10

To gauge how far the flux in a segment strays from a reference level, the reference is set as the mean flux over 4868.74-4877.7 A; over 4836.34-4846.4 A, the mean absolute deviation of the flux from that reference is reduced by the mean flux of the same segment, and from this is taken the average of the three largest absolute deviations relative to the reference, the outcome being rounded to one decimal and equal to -26.9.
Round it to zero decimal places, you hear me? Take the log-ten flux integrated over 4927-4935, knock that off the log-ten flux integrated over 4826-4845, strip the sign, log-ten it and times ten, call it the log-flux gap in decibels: 12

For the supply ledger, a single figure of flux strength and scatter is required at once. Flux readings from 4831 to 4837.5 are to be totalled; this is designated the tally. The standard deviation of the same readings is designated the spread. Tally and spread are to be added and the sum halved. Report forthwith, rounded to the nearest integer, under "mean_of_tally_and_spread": 81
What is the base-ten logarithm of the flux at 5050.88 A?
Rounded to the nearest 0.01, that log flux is 1.40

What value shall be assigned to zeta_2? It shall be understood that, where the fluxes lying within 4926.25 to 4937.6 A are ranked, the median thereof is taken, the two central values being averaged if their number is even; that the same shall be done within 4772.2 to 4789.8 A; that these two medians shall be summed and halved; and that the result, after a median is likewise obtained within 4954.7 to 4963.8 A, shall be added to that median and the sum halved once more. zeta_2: 25.7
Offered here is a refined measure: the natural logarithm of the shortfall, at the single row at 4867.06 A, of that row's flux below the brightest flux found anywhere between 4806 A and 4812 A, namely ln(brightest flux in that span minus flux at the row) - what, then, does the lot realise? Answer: 1.6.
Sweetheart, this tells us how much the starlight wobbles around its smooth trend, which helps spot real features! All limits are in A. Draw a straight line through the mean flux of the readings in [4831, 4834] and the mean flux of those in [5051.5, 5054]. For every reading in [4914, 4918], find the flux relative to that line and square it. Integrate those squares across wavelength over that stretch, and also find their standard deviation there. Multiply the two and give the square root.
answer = 0.0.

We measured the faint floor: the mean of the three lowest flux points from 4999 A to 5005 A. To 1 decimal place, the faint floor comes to 25.0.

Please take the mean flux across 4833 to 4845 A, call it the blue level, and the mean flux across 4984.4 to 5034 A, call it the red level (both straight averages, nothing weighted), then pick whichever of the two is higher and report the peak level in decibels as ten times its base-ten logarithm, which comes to 14.2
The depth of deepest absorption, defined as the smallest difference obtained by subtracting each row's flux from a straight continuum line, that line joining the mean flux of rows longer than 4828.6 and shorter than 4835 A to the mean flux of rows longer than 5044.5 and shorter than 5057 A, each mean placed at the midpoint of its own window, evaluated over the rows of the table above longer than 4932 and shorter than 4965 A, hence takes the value -1.1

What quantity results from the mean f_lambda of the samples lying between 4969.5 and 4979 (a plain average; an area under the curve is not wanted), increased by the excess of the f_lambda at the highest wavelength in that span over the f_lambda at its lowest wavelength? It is 25.2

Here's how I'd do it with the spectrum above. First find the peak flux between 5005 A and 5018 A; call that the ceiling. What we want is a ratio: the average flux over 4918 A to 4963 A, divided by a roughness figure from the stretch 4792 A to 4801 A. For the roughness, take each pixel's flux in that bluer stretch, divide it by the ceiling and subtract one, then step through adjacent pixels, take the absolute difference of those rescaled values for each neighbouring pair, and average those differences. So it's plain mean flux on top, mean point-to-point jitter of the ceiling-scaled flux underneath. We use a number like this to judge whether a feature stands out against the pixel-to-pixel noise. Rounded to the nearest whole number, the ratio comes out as 3871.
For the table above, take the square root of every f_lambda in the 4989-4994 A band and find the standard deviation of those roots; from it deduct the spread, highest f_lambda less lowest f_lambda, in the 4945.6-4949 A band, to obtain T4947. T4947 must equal -0.1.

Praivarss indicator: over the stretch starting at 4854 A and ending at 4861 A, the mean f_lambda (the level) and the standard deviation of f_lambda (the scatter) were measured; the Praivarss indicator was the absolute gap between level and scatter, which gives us 22.5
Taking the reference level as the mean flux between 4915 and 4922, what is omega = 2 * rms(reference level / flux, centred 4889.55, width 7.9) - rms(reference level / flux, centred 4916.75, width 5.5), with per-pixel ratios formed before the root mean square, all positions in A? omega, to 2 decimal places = 1.08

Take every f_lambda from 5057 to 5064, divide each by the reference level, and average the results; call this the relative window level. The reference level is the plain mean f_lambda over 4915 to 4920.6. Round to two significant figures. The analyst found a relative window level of 0.98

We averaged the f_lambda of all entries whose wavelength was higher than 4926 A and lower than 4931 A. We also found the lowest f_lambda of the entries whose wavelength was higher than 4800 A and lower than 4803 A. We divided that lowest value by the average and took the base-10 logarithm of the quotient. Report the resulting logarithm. 0.03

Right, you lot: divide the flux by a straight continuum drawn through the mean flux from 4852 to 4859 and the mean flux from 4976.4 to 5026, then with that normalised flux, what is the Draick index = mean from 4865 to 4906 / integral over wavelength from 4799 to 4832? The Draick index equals 0.028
